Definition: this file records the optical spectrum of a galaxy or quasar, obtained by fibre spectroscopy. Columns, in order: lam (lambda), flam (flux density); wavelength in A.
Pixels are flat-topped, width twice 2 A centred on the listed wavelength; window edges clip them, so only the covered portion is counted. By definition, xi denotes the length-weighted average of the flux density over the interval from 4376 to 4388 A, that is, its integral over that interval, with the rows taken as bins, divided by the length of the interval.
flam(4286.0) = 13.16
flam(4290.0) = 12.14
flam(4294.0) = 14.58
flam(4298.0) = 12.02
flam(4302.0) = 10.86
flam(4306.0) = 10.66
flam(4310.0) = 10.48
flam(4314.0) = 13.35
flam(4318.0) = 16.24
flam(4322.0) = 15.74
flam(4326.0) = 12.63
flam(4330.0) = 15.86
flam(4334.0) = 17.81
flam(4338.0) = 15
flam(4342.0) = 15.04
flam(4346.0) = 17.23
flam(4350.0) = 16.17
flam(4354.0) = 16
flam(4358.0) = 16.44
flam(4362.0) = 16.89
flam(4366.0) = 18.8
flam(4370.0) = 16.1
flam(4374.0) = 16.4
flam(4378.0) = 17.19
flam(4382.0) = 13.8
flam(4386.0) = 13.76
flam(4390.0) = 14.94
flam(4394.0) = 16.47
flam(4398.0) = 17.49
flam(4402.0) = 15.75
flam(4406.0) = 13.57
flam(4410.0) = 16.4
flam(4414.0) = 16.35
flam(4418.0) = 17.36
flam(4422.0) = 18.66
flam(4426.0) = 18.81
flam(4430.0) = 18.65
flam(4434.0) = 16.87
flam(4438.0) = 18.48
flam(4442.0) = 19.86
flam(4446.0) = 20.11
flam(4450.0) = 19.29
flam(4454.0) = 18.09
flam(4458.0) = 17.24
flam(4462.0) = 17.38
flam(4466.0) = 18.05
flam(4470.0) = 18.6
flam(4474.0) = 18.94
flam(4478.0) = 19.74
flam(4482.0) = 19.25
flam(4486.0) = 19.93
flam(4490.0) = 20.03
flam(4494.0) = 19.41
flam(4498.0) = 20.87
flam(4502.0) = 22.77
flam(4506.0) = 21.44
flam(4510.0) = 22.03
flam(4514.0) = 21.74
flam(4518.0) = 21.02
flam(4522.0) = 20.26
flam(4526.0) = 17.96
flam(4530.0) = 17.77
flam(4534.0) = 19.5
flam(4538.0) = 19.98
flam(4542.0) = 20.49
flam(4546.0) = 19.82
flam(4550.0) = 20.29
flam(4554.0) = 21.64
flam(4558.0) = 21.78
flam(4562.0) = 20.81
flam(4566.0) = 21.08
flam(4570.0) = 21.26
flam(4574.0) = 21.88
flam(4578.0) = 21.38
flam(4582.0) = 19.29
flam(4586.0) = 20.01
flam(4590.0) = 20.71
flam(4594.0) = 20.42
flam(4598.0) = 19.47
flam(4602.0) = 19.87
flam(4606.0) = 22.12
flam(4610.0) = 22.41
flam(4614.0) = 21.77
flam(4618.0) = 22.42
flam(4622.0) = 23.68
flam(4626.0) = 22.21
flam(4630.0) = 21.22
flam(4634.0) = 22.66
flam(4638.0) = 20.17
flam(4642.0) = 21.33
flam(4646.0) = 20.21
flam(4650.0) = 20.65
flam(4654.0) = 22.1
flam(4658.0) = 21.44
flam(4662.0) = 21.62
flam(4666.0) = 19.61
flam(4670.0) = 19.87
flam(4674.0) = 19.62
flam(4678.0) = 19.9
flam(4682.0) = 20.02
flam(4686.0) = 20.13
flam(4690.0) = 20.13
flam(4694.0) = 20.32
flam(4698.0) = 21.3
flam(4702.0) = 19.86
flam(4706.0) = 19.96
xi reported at 14.9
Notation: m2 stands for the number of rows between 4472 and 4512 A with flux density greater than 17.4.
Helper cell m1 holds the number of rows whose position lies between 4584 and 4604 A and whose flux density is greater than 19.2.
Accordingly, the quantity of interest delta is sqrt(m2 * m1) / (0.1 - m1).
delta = -1.4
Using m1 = 5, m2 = 10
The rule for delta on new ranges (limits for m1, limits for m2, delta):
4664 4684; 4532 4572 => -1.4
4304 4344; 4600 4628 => 0.0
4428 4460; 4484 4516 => -1.7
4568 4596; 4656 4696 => -1.2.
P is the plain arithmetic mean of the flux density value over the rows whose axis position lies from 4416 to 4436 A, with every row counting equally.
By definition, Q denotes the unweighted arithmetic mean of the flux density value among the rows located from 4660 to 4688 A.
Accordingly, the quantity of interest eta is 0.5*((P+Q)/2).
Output 9.5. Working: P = 18.1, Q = 20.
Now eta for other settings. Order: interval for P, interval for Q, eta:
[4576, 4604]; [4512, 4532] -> 10.0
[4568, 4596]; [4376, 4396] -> 9.0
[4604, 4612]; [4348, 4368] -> 9.8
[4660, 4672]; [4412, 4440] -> 9.6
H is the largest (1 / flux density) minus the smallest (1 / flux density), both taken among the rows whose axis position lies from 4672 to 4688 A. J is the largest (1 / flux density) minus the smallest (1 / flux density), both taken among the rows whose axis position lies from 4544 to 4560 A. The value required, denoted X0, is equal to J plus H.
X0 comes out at 0.0058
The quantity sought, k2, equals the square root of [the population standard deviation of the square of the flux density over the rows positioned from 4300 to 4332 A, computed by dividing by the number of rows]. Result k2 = 7.8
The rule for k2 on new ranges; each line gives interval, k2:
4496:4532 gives 8.1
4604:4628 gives 5.2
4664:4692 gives 2.8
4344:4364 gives 3.9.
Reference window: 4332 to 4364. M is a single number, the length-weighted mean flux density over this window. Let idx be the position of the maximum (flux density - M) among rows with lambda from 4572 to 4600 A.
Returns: 4574.0 A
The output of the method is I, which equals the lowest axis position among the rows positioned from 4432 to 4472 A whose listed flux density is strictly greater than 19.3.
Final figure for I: 4442.0 A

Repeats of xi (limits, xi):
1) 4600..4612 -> 21.5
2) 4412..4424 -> 17.5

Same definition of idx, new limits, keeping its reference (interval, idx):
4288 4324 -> 4318.0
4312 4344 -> 4334.0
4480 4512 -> 4502.0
